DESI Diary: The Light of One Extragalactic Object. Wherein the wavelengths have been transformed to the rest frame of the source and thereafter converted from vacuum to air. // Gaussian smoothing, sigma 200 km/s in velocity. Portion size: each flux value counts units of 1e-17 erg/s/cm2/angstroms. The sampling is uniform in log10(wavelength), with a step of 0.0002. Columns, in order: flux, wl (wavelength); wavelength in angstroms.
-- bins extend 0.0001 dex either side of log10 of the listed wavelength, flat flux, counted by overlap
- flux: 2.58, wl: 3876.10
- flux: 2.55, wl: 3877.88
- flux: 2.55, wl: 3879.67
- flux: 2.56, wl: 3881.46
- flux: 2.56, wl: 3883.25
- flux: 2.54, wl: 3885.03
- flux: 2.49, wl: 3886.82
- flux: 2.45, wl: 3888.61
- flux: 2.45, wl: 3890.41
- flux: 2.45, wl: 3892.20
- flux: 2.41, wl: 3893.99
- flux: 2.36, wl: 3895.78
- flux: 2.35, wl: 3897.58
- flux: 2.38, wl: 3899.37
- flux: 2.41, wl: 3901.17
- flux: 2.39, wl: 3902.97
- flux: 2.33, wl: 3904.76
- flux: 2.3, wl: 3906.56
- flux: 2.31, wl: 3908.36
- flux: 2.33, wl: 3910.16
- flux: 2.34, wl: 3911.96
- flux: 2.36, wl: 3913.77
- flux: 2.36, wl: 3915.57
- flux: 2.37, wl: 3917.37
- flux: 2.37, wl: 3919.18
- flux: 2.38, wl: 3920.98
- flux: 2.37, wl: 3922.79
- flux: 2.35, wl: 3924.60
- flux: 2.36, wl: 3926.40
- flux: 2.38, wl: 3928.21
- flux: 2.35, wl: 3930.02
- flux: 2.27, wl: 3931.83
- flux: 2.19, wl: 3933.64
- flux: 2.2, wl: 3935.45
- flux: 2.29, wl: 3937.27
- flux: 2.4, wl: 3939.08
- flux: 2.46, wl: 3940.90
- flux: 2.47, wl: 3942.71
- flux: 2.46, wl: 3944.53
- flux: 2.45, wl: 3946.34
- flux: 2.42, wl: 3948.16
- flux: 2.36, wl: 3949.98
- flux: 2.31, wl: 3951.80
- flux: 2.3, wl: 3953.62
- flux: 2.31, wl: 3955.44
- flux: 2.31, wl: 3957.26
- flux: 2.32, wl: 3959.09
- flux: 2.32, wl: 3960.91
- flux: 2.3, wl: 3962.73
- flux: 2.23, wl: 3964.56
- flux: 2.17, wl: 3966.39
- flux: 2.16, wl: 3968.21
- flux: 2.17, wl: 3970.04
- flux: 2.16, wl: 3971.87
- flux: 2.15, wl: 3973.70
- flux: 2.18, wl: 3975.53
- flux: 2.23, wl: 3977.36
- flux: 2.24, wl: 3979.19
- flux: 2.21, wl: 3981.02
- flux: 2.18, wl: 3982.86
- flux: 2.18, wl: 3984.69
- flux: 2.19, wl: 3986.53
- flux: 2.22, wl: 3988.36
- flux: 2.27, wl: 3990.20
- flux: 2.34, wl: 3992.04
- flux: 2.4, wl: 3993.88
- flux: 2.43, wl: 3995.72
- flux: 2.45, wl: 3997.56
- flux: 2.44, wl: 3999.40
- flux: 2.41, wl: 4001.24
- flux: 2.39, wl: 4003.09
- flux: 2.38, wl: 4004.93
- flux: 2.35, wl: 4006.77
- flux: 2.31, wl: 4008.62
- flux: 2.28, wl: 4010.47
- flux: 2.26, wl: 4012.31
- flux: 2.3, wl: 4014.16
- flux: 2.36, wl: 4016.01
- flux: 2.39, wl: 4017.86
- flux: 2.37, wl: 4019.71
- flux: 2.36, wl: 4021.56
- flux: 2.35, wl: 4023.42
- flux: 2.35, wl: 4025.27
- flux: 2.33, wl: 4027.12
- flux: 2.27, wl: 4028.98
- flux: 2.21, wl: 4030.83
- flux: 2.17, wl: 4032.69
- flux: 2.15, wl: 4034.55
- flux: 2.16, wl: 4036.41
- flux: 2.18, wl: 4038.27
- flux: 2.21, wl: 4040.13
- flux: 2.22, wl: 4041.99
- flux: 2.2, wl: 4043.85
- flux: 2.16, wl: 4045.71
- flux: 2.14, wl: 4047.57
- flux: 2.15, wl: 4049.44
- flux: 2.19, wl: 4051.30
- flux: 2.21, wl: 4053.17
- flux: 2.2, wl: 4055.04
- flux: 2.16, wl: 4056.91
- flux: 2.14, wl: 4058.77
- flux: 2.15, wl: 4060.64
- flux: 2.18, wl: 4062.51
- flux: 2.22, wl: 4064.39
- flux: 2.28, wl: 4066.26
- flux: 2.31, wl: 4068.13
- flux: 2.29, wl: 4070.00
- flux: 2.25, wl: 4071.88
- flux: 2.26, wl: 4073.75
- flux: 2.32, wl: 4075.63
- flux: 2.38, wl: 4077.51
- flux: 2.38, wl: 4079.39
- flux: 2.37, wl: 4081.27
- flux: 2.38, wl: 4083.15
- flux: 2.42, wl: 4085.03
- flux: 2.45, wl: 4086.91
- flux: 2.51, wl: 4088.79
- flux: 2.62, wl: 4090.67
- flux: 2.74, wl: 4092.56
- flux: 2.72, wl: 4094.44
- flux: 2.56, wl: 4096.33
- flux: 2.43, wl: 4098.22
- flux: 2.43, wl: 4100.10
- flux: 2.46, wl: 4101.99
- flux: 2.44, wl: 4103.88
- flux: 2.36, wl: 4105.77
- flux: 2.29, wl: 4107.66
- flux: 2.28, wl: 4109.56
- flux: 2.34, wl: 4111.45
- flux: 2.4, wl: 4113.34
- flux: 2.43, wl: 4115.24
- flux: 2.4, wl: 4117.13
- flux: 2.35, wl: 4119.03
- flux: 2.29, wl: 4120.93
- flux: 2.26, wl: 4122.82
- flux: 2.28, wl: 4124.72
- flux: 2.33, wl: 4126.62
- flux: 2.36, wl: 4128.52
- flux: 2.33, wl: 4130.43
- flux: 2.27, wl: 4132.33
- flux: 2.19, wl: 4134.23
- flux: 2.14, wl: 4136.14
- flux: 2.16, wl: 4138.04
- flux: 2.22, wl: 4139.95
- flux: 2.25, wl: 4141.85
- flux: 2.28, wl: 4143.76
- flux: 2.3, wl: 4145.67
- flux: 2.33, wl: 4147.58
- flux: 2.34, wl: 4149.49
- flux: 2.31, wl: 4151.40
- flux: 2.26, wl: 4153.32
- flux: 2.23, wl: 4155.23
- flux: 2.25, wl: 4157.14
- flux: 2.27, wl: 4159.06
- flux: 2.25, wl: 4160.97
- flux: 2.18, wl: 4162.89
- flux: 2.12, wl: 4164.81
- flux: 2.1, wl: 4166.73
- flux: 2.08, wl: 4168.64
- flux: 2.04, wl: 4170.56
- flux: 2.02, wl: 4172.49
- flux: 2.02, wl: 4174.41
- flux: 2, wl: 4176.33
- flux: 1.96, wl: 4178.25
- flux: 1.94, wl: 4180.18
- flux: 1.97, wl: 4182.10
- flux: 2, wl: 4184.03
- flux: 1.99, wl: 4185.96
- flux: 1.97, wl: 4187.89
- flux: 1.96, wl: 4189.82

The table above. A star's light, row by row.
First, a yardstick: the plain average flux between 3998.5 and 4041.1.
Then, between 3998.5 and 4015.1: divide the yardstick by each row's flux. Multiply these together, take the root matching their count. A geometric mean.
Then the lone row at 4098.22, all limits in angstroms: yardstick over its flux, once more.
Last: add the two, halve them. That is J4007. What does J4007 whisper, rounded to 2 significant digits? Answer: 0.96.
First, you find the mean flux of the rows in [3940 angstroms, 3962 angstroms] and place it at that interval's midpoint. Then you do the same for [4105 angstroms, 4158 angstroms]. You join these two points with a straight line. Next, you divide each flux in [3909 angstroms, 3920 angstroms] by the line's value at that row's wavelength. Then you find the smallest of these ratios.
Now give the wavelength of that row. 3910.16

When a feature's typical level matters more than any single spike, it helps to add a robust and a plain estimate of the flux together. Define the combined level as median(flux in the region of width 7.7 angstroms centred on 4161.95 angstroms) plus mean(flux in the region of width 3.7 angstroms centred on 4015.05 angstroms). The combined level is 4.54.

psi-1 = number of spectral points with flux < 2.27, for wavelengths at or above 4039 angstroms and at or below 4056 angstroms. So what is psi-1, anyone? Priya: 9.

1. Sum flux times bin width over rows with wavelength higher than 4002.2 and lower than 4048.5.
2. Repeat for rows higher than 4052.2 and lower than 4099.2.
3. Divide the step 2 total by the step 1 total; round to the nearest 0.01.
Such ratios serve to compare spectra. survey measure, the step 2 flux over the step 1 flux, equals 1.05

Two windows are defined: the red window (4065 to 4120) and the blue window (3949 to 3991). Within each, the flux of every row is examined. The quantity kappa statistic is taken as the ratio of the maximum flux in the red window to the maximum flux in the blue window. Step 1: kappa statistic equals 1.16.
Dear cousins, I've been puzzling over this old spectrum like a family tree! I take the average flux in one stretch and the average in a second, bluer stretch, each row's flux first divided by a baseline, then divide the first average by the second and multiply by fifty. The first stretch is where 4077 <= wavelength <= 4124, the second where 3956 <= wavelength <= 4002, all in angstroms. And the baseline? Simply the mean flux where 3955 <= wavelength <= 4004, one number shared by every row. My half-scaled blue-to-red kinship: 53.6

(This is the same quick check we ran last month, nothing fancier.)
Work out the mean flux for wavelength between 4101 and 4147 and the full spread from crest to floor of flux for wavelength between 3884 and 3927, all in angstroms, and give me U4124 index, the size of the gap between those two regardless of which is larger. 2.07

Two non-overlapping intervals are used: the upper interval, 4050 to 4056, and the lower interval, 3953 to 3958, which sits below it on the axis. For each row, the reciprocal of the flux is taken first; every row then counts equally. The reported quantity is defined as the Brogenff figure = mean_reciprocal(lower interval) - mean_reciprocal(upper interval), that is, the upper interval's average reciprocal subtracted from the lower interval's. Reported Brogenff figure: -0.021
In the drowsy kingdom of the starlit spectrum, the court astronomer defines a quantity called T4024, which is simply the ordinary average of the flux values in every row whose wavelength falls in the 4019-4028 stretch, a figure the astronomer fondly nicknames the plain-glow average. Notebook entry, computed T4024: 2.35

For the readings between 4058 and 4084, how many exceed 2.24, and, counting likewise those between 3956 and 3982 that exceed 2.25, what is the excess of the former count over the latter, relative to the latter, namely 1.5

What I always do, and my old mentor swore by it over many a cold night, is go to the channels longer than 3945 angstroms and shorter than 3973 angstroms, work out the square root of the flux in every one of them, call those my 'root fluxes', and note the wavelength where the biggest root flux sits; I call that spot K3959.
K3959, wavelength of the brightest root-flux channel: 3946.34 angstroms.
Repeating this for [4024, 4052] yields 4025.27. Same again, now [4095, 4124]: 4096.33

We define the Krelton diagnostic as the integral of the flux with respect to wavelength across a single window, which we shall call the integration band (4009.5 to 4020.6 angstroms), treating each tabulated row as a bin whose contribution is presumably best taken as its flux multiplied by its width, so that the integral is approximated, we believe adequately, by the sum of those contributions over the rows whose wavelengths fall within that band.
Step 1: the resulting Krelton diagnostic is 25.8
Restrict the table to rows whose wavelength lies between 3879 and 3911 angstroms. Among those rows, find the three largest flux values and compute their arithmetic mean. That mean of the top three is 2.56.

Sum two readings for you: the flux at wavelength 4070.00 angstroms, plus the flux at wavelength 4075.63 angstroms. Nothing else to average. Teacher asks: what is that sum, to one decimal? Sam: 4.6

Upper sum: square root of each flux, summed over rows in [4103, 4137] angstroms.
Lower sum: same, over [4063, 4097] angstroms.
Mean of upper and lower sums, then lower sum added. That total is 55.64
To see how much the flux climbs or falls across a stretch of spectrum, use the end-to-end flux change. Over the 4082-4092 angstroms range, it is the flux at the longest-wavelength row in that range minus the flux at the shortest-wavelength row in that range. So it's 0.24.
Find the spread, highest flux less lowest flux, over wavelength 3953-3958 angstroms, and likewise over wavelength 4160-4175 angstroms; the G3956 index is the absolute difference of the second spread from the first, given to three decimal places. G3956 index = 0.220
